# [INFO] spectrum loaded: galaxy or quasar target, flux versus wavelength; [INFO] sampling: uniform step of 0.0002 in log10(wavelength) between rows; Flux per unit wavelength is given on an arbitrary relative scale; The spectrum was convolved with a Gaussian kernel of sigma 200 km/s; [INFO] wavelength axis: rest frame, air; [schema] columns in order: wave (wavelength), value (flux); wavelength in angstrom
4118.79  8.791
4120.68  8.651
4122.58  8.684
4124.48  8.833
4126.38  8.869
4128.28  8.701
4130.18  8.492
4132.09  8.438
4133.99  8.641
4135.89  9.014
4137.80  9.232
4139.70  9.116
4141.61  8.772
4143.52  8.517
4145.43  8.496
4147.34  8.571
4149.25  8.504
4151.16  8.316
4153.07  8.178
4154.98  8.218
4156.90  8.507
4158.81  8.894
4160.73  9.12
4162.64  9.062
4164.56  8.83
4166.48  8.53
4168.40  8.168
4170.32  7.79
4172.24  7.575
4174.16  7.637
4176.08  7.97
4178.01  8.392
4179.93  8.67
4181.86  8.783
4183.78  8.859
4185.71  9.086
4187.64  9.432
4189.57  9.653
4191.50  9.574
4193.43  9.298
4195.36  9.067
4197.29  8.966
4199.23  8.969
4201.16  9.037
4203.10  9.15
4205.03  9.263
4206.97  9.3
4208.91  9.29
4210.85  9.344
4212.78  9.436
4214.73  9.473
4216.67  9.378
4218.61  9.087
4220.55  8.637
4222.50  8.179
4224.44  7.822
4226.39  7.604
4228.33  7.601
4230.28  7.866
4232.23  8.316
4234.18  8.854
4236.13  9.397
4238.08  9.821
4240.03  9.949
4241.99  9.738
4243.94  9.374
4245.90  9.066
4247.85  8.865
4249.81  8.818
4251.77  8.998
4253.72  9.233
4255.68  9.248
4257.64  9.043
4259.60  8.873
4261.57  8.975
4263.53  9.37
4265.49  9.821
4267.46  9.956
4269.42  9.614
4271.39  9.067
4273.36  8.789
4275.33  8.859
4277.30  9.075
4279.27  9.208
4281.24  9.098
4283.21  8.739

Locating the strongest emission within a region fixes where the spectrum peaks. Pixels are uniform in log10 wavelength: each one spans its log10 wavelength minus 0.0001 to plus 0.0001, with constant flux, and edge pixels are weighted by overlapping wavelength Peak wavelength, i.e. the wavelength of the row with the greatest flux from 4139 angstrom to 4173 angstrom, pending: 4160.73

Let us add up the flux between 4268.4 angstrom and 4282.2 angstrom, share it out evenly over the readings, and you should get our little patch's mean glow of 9.10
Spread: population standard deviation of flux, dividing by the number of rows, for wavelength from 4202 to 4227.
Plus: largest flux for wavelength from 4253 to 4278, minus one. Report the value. 9.6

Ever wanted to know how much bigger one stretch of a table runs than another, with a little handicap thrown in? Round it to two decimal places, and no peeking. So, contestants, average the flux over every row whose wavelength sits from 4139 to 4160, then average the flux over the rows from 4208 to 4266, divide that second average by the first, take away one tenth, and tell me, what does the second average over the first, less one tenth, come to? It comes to 0.95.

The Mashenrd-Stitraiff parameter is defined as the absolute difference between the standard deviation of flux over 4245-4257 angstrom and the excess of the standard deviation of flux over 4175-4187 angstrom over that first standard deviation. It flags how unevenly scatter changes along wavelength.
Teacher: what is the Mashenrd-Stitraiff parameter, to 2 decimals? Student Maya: 0.03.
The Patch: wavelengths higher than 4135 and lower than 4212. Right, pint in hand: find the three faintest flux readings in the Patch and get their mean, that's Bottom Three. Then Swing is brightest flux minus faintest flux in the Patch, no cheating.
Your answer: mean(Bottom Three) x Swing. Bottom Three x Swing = 16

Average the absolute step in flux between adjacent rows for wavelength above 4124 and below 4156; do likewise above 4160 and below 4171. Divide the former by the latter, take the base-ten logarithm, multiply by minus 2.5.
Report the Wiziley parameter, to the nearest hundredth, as 0.58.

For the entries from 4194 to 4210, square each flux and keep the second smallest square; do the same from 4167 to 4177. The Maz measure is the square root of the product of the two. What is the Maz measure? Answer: 68.5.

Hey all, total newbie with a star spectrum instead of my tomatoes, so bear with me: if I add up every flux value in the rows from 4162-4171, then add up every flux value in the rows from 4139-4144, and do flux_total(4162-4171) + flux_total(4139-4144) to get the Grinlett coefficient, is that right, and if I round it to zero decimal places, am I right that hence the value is 69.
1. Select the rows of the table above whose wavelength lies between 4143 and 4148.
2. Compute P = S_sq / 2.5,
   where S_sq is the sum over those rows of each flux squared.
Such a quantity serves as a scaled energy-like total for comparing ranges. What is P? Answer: 87.3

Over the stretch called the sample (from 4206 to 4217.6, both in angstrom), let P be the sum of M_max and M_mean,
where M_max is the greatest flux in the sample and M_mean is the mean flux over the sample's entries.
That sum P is 18.8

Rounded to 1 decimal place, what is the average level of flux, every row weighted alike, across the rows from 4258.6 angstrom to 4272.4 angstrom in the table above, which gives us 9.4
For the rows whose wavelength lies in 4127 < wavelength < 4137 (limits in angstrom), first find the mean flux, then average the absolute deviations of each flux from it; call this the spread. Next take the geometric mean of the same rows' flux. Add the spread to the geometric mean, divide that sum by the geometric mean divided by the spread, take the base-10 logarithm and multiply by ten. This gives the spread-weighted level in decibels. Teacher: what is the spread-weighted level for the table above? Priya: -7.9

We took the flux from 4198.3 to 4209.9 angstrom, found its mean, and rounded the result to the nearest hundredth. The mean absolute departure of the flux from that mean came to 0.12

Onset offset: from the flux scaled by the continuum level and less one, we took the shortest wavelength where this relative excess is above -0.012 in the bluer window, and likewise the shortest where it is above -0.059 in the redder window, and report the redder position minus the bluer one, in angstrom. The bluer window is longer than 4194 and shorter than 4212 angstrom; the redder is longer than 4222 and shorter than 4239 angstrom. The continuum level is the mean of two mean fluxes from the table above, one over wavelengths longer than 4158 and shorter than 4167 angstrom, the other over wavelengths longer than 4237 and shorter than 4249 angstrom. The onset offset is 31.1 angstrom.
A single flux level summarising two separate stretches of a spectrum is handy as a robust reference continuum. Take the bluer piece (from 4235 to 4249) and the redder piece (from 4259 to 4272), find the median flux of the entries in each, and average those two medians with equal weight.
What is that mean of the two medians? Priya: 9.4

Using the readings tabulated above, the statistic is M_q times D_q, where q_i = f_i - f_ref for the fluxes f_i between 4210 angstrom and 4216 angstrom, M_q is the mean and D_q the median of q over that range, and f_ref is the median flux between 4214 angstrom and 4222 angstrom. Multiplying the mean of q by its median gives 0.04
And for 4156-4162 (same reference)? 0.13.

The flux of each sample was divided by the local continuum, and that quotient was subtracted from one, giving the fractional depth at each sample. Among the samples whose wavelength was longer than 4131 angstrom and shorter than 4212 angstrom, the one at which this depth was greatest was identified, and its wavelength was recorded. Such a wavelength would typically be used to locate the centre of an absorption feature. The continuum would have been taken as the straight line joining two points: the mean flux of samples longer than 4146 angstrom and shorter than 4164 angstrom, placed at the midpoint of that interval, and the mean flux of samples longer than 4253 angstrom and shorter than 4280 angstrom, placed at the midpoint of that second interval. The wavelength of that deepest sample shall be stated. 4172.24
